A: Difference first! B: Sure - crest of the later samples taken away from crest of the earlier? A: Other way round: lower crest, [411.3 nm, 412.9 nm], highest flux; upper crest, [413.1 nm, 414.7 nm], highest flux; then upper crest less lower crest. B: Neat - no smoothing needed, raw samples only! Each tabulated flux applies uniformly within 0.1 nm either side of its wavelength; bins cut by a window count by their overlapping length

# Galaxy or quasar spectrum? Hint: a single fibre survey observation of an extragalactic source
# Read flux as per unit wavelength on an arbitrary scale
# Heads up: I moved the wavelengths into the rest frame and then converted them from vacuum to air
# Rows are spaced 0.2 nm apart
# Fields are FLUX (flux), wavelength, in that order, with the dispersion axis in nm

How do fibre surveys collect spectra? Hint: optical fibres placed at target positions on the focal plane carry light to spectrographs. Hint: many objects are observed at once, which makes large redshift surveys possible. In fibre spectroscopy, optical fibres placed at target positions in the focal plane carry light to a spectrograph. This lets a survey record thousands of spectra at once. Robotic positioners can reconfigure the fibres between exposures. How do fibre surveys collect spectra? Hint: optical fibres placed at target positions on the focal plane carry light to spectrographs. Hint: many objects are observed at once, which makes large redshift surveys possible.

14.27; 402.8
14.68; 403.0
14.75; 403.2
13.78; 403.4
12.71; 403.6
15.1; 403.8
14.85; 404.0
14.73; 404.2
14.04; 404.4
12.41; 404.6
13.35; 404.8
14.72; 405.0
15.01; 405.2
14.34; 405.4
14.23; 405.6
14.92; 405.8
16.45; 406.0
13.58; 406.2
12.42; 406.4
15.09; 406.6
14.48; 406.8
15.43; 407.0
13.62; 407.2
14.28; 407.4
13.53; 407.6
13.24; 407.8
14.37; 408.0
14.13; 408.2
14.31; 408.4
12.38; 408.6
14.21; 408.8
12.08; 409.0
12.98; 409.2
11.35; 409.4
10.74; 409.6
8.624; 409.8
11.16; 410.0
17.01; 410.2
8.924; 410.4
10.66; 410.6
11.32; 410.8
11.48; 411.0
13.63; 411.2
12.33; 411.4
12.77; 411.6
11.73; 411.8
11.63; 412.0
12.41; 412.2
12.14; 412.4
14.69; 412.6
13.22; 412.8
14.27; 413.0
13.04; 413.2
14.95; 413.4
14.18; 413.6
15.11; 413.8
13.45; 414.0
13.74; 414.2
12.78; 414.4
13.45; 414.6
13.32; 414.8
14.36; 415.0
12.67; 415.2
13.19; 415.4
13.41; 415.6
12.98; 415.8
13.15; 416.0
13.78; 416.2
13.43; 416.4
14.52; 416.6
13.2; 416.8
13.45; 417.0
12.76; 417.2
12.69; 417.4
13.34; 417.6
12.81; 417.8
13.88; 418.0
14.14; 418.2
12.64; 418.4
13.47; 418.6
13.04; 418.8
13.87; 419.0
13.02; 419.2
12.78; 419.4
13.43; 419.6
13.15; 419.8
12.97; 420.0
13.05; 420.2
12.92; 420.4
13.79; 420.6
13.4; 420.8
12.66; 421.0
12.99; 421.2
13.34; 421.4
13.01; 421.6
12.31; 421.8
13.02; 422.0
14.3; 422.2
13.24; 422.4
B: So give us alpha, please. 0.4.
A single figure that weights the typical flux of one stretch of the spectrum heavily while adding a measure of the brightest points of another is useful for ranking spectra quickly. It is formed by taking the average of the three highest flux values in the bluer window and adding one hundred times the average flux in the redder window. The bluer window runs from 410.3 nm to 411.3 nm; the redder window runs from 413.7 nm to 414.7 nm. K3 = 1383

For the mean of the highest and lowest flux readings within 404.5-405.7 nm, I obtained 13.7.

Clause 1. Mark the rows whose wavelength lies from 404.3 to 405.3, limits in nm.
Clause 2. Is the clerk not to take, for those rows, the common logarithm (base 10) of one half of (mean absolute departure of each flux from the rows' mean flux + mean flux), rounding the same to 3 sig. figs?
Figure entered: 0.867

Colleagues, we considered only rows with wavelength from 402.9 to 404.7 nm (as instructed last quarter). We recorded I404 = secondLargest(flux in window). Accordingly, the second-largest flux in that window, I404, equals 14.85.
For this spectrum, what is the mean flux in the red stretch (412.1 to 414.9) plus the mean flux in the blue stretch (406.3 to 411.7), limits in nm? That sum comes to 26.5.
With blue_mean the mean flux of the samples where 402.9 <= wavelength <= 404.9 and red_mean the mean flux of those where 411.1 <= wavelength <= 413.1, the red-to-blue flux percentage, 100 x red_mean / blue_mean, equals 92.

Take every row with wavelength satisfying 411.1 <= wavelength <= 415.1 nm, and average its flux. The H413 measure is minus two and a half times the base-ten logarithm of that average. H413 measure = -2.81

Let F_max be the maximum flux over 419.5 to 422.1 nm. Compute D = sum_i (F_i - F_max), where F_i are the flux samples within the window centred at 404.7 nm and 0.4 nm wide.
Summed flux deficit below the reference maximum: -1.8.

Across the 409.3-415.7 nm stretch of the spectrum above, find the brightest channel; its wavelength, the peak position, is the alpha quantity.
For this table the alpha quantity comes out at 410.2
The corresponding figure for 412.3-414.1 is 413.8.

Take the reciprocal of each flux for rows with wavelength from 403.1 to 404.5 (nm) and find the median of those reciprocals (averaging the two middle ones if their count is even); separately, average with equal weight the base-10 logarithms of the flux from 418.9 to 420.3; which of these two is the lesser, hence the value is 0.068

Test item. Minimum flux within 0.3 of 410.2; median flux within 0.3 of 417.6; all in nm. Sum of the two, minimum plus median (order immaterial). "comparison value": 21.7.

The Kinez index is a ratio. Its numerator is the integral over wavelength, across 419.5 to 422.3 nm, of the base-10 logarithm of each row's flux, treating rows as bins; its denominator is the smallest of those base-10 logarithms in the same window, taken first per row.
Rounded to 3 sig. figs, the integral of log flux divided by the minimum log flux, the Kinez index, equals 2.87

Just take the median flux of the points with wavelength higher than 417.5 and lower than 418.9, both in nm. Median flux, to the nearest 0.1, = 13.3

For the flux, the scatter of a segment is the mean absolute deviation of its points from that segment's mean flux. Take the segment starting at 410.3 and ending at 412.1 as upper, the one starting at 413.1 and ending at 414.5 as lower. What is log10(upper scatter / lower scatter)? 0.09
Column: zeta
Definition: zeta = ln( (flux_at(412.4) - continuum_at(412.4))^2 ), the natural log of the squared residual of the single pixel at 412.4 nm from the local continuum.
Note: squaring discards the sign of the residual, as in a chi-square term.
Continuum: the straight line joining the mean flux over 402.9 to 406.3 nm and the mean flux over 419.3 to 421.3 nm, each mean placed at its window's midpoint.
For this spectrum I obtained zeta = 0.9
